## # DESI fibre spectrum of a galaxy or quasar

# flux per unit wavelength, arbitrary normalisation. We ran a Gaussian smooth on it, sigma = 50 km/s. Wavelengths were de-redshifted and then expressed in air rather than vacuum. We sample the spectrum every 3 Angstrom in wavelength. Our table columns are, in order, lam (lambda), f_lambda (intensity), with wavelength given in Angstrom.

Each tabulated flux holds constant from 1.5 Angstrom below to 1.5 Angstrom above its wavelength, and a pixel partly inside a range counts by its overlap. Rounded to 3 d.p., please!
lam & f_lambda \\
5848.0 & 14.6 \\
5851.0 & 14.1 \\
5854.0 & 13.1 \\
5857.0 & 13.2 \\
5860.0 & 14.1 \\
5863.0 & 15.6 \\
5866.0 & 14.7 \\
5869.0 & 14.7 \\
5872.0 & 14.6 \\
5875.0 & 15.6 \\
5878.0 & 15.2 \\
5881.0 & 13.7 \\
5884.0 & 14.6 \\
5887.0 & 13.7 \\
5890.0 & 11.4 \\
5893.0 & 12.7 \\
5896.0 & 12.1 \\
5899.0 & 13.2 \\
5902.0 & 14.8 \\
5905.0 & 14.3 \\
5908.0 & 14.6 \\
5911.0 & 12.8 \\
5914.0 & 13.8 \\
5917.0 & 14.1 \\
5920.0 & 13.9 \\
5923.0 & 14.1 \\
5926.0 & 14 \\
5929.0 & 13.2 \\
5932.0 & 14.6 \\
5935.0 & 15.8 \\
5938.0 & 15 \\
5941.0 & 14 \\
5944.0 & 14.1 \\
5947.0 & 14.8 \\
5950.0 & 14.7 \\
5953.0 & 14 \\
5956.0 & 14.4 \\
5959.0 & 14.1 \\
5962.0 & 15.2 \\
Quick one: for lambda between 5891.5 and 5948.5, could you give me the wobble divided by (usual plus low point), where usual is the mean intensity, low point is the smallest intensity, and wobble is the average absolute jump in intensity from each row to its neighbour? 0.029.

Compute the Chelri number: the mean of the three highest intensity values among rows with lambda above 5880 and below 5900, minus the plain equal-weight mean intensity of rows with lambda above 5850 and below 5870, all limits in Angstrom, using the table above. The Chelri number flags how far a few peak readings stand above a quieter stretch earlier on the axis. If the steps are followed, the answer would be -0.2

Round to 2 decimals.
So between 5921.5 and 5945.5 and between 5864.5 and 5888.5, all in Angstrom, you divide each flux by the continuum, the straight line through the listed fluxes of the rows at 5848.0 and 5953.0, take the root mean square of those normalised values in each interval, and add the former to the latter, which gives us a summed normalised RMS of 2.03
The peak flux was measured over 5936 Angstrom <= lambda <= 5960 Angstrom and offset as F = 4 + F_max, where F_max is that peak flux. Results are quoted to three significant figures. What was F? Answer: 19.0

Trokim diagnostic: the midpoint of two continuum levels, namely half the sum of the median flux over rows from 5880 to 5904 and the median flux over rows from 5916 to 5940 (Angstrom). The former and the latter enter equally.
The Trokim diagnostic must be 13.8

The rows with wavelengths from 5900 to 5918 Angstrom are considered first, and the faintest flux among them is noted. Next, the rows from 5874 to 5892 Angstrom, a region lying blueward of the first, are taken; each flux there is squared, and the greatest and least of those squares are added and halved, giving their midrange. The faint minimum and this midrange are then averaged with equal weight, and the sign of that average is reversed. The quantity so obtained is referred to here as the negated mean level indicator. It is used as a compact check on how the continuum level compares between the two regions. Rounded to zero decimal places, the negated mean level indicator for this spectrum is -100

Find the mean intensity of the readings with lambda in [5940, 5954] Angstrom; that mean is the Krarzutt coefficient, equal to 14.3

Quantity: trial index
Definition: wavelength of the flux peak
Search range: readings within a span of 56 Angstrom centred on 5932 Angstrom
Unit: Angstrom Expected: 5935.0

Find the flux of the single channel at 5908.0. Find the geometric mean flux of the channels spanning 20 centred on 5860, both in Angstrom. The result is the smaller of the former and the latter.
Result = 14.2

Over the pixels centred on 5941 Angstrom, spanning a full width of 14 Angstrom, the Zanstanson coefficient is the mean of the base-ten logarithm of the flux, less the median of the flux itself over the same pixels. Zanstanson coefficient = -13.6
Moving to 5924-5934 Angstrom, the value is -12.9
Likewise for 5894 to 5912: -12.6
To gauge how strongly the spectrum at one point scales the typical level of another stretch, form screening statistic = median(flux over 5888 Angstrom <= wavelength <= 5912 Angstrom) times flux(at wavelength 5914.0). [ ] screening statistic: 179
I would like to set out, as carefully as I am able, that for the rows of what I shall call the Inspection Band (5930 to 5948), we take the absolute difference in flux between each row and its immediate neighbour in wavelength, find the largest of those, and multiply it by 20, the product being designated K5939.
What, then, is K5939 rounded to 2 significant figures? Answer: 24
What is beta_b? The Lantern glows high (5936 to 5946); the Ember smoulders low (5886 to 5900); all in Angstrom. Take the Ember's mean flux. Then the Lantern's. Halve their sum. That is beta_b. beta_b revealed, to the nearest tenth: 13.5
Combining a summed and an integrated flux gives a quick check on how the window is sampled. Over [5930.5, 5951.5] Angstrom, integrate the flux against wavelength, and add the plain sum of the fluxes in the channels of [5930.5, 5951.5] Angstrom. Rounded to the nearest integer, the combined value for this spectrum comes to 412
